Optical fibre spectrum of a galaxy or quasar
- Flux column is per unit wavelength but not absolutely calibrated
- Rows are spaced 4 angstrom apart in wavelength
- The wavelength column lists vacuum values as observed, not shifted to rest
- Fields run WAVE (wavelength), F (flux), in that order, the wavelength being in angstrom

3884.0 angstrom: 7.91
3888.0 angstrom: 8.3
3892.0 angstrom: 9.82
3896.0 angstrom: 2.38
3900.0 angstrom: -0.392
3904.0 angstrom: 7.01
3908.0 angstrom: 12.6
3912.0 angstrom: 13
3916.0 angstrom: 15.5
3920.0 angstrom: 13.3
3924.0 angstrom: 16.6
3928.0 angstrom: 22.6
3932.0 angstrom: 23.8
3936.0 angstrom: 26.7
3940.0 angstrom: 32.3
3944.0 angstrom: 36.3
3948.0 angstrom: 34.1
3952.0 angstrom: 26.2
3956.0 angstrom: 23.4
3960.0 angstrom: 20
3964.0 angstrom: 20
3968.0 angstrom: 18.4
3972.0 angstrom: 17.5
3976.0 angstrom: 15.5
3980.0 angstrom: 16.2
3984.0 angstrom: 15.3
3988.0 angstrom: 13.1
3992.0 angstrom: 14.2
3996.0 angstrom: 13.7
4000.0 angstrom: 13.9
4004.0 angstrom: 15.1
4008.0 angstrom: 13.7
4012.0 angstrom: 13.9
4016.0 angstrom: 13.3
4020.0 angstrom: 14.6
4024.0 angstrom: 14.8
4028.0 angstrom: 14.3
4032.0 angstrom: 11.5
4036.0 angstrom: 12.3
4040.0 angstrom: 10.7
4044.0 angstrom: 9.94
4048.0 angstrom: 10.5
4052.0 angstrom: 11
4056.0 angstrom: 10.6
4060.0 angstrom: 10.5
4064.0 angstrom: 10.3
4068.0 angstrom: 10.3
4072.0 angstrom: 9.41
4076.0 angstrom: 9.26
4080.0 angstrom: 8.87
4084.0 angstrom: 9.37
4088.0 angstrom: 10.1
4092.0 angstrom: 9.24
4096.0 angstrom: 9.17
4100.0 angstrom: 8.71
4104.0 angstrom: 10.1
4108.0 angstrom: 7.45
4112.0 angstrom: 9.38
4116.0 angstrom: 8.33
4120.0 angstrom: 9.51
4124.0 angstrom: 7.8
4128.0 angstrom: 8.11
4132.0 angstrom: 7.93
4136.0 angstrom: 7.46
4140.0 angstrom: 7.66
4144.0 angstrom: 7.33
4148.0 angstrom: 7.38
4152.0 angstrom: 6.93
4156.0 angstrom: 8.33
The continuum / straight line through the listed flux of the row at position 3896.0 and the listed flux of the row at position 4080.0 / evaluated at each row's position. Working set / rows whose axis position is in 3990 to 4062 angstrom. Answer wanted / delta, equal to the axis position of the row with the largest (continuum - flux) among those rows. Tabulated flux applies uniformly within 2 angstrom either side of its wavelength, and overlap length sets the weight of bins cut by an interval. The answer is 4060.0 angstrom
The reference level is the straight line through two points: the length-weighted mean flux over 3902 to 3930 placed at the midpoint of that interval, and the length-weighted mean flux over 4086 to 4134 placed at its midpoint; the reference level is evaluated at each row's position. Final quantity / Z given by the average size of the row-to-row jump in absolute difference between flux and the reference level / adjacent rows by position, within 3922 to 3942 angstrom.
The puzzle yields 4.0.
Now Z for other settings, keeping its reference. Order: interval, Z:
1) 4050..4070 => 0.1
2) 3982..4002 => 1.0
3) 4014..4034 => 1.2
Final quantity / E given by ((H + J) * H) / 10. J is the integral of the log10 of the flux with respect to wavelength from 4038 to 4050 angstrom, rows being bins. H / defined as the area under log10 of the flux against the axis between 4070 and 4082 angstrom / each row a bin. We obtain 27.4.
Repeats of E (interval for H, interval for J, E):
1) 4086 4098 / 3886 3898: 24.5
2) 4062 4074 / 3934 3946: 36.0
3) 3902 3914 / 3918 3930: 33.1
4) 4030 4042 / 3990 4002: 33.6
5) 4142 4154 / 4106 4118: 22.0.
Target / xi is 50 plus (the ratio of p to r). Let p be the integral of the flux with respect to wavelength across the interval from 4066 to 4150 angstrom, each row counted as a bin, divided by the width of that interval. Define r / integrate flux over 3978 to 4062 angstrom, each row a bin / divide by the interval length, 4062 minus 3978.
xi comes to 50.7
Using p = 9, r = 13.0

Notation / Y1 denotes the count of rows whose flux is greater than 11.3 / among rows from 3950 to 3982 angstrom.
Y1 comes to 8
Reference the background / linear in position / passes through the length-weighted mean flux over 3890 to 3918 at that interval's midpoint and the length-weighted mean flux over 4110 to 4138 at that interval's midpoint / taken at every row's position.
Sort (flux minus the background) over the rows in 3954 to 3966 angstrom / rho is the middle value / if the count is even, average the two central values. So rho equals 11.5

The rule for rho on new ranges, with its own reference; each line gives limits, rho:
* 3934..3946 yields 23.8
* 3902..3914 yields 4.0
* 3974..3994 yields 6.8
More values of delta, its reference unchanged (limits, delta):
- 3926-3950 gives 3928.0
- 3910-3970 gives 3912.0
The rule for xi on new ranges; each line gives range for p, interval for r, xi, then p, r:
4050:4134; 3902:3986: 50.5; 9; 20.3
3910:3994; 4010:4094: 51.8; 21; 11.2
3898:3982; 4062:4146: 52.2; 20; 8.8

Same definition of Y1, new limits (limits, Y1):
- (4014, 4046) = 6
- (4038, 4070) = 0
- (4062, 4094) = 0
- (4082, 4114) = 0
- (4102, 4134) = 0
